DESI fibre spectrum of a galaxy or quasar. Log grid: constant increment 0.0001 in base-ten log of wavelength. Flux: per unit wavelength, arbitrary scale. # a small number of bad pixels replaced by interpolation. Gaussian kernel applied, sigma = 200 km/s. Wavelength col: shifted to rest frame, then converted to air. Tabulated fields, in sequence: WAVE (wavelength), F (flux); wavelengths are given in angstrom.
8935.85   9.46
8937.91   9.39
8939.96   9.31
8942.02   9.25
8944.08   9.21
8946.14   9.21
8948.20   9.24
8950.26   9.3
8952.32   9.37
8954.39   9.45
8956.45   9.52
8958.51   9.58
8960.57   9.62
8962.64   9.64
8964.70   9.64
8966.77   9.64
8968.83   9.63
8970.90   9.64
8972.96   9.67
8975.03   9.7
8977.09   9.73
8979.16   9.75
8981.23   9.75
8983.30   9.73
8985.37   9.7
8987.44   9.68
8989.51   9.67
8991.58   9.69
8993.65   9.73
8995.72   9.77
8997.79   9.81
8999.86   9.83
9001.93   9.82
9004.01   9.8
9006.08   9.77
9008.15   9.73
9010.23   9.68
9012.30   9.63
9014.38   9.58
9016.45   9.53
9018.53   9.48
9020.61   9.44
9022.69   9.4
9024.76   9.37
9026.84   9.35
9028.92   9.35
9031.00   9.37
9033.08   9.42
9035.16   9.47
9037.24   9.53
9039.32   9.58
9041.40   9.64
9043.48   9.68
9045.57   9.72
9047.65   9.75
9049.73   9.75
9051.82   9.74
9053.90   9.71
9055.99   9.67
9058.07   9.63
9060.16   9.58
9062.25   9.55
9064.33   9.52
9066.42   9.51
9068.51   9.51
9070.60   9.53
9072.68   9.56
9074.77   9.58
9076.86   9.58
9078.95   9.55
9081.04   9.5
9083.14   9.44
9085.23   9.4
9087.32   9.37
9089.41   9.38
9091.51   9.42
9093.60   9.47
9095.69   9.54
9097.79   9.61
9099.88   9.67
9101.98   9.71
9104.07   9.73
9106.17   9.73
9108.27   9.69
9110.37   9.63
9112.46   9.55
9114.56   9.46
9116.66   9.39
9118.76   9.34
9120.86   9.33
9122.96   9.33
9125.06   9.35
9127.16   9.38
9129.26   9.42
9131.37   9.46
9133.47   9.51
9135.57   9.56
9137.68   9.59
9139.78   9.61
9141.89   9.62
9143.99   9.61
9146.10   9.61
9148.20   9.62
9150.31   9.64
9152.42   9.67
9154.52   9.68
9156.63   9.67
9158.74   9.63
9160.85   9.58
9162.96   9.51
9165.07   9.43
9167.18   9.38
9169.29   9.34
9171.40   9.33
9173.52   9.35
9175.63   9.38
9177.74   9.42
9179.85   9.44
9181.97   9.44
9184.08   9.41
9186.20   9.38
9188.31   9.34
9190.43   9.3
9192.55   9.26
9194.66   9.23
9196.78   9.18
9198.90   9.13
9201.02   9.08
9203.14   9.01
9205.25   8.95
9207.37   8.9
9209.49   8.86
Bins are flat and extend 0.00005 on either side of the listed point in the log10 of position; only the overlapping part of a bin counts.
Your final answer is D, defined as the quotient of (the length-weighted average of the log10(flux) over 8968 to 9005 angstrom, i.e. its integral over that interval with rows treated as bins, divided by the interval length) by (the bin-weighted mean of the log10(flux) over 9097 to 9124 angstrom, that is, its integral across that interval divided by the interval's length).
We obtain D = 1.008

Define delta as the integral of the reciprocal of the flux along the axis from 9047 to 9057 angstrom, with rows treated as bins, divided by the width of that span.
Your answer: 0.1028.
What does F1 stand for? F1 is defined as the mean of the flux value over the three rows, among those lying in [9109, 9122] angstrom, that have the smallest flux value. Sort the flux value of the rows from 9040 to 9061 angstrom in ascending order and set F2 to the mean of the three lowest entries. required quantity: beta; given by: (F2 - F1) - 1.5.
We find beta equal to -1.2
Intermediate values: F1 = 9.35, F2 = 9.62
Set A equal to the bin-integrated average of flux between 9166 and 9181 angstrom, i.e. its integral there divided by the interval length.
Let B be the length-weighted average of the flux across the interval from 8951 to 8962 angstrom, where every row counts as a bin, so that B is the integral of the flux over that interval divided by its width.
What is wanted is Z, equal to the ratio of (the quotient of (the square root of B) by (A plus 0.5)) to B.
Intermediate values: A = 9.38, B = 9.50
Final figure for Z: 0.0328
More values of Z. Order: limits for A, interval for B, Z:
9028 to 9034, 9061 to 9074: 0.0328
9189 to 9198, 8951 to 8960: 0.0333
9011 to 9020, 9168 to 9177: 0.0325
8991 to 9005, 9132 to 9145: 0.0314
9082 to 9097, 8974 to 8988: 0.0323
